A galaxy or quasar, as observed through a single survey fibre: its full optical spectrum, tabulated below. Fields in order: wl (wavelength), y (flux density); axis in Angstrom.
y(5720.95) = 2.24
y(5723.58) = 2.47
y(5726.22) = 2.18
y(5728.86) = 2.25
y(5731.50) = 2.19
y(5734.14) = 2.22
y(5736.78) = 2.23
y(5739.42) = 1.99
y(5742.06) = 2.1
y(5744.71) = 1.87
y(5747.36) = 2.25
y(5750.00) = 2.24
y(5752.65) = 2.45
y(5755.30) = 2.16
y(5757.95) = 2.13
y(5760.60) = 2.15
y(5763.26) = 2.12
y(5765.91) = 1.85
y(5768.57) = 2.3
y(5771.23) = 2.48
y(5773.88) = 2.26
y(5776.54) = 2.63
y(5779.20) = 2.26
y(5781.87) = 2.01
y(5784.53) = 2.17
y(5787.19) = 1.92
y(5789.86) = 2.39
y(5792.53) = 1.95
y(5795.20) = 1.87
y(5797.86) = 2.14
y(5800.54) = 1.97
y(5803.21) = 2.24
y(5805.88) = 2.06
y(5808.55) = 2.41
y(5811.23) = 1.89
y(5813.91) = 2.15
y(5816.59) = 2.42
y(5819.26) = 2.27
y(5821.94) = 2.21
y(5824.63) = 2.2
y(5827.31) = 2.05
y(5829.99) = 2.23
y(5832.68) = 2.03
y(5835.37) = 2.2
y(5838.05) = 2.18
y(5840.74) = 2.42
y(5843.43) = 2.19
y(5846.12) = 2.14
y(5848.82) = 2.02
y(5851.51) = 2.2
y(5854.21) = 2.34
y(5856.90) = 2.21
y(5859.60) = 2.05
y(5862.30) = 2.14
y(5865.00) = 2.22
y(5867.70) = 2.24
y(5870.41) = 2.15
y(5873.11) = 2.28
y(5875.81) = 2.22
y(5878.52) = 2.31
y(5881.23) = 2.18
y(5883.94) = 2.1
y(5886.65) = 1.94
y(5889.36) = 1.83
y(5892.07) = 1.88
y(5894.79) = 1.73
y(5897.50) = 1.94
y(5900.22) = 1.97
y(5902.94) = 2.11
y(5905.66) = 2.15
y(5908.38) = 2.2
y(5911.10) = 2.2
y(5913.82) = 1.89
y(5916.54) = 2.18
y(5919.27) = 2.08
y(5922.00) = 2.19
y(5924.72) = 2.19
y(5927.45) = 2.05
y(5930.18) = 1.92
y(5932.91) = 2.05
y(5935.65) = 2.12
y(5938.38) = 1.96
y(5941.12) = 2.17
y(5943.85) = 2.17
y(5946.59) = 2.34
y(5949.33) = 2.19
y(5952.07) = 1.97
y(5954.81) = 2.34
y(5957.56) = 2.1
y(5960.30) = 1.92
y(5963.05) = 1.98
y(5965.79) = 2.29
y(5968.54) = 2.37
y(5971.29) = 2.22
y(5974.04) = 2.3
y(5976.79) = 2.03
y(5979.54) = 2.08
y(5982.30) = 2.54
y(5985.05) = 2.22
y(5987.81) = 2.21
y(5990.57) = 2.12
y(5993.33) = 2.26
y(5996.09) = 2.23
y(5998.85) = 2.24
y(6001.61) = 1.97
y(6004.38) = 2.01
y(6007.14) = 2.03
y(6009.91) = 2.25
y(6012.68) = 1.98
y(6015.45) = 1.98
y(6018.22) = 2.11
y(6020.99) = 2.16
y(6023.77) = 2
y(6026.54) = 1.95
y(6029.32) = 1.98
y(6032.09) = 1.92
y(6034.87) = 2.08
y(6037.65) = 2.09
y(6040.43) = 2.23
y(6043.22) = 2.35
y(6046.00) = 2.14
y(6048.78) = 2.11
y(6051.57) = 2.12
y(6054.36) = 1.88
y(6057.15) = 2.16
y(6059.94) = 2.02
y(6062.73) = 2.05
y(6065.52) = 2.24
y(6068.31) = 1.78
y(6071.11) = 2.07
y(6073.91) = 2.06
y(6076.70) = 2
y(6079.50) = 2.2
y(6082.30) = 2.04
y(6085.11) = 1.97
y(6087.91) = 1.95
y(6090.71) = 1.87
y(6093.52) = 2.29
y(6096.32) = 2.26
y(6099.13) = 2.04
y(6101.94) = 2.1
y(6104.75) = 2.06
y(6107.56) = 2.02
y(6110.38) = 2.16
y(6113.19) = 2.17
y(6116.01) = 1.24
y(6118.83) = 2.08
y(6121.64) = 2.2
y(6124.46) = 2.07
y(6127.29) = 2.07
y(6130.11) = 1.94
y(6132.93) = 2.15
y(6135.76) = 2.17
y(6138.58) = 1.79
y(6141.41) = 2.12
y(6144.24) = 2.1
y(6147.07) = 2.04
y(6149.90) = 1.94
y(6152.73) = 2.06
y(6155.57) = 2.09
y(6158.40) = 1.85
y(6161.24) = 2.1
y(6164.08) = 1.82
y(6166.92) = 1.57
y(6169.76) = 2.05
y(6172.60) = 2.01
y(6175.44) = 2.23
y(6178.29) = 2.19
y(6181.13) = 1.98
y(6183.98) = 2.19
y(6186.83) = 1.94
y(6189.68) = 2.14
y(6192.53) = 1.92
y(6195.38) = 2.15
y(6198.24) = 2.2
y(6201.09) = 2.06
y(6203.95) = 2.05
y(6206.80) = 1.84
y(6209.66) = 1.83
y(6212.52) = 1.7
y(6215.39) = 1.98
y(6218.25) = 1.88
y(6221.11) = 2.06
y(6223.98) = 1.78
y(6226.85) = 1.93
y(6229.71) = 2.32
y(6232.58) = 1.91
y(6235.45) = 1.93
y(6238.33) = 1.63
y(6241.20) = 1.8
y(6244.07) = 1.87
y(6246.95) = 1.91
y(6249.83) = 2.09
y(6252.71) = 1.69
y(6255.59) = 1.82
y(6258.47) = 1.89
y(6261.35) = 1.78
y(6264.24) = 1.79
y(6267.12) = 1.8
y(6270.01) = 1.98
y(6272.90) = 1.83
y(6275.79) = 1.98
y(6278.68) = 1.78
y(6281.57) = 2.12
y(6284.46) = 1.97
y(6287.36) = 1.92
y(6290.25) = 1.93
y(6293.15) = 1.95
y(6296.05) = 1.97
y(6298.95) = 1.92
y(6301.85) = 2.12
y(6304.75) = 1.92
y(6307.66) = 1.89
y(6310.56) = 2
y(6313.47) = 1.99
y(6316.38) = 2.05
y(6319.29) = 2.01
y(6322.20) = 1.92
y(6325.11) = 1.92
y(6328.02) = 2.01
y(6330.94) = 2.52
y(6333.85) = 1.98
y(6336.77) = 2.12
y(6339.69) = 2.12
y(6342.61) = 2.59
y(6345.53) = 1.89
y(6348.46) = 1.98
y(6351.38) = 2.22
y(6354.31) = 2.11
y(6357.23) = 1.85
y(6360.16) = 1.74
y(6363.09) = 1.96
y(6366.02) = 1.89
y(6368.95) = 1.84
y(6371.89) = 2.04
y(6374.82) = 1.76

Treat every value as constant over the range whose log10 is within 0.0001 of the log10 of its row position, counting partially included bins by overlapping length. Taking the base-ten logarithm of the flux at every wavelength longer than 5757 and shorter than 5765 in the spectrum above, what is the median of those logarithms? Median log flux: 0.328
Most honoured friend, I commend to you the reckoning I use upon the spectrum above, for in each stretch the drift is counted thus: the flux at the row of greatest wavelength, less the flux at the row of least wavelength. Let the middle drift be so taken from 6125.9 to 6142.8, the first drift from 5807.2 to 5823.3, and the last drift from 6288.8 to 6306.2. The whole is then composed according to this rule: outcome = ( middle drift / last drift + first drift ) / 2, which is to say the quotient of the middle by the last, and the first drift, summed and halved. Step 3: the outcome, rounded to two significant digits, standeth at -2.6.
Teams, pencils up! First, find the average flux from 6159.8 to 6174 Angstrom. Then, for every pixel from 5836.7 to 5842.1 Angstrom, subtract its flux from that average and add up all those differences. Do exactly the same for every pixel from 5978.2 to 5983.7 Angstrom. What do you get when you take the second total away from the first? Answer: 0.0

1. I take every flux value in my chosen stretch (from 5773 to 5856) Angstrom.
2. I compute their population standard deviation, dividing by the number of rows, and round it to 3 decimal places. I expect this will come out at 0.173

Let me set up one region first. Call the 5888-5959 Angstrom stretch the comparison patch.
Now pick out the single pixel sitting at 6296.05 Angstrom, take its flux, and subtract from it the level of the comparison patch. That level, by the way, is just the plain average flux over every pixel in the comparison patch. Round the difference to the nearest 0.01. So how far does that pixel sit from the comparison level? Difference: -0.10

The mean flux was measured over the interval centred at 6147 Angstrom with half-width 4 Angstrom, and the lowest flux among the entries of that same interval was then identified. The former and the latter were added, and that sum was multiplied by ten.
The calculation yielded 39.7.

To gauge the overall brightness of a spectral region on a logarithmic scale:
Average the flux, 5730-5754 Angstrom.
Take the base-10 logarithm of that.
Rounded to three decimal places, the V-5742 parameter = 0.337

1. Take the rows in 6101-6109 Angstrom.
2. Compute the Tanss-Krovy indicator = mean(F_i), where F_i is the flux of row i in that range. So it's 2.06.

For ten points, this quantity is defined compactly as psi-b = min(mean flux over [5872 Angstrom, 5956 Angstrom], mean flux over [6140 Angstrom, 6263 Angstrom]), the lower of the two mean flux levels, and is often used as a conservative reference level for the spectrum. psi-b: 1.96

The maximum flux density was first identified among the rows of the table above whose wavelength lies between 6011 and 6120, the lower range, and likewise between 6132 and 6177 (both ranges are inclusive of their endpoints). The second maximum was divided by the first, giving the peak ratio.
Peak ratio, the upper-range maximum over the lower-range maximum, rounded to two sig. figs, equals 0.95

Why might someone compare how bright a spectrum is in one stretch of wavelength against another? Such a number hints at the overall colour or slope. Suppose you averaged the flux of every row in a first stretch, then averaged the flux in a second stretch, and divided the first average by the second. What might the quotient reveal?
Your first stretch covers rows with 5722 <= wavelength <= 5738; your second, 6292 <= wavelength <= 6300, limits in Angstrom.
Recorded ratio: 1.159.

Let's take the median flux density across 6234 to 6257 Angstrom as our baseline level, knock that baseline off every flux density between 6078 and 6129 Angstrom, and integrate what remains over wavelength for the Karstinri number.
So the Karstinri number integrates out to 10.1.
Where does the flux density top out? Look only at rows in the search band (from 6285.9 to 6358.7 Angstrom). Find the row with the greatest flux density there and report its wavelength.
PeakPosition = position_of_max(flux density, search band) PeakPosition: 6342.61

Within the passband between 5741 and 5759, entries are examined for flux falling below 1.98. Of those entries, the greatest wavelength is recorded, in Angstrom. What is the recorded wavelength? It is 5744.71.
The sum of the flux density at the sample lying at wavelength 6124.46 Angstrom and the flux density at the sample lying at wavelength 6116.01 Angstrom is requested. 3.3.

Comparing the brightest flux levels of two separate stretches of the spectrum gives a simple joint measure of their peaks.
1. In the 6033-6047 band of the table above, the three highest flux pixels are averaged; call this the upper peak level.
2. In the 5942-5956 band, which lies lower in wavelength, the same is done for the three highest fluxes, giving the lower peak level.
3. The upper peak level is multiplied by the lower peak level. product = 5.1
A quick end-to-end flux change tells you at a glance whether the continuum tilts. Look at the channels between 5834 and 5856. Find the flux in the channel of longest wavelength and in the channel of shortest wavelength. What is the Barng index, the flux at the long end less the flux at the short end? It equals 0.14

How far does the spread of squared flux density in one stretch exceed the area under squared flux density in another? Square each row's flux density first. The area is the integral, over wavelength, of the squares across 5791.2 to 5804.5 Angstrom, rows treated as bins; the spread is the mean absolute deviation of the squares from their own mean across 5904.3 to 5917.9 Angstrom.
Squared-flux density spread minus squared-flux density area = -55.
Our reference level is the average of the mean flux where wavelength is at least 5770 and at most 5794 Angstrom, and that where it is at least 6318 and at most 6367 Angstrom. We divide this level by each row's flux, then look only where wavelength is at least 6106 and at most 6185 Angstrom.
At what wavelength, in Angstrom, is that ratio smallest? 6175.44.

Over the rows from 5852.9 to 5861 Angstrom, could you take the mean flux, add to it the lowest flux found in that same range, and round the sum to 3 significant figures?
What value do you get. 4.25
